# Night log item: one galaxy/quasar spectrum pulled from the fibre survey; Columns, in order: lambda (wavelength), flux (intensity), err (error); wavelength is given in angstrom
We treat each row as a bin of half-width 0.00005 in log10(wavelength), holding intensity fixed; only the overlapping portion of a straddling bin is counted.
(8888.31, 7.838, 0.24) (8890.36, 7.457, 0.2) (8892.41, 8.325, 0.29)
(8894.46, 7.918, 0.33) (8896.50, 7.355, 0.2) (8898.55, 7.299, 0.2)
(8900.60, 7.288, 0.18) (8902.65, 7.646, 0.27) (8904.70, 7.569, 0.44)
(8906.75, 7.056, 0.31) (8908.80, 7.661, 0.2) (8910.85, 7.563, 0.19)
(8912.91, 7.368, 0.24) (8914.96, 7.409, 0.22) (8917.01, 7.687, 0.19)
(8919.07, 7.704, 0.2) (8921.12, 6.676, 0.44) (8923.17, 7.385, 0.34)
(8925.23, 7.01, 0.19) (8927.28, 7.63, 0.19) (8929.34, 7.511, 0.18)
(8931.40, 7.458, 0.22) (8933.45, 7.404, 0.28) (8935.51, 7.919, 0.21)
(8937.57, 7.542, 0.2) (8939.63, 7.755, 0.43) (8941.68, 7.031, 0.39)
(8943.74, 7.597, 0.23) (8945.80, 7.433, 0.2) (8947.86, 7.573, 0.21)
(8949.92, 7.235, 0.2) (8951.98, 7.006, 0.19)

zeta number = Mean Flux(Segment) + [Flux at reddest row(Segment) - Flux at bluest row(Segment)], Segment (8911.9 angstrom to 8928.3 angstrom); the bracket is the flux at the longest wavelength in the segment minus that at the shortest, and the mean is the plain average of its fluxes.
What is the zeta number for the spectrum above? 7.6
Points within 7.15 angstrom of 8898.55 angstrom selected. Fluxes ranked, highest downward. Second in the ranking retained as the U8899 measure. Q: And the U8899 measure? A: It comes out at 7.918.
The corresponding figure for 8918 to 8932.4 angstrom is 7.63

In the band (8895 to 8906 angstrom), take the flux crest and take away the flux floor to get 0.36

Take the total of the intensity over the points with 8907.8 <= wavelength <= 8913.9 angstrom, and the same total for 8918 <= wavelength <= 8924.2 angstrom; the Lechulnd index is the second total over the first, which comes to 0.96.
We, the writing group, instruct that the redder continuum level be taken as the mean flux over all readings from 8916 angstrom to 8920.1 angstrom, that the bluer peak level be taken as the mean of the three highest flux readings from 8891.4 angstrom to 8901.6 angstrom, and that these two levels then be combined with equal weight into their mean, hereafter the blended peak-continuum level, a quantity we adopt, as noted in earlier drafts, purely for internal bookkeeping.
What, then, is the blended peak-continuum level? 7.78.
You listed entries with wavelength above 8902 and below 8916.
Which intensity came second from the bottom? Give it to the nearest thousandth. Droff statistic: 7.368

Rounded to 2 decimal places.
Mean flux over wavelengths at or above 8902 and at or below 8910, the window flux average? 7.48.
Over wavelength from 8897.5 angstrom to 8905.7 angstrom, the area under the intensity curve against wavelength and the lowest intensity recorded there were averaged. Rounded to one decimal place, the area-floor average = 34.2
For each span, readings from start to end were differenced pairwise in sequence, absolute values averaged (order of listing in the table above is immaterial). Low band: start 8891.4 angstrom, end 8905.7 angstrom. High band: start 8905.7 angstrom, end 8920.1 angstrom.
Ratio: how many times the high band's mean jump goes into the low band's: 1.2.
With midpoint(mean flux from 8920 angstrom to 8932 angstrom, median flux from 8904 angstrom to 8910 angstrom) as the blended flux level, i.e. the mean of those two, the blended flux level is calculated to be 7.42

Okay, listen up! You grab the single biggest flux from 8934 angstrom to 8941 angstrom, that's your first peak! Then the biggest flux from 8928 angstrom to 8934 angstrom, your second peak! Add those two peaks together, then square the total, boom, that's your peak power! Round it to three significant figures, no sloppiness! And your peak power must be 238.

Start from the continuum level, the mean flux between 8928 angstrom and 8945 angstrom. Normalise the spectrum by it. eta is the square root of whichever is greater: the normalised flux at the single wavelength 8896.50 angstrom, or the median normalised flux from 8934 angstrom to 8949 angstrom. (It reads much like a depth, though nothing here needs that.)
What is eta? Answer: 1.00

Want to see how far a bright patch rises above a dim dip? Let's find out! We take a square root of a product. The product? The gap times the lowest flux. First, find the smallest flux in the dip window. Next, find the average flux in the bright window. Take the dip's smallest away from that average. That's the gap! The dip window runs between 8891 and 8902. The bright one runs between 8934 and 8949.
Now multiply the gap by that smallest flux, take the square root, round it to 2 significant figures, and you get 1.4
